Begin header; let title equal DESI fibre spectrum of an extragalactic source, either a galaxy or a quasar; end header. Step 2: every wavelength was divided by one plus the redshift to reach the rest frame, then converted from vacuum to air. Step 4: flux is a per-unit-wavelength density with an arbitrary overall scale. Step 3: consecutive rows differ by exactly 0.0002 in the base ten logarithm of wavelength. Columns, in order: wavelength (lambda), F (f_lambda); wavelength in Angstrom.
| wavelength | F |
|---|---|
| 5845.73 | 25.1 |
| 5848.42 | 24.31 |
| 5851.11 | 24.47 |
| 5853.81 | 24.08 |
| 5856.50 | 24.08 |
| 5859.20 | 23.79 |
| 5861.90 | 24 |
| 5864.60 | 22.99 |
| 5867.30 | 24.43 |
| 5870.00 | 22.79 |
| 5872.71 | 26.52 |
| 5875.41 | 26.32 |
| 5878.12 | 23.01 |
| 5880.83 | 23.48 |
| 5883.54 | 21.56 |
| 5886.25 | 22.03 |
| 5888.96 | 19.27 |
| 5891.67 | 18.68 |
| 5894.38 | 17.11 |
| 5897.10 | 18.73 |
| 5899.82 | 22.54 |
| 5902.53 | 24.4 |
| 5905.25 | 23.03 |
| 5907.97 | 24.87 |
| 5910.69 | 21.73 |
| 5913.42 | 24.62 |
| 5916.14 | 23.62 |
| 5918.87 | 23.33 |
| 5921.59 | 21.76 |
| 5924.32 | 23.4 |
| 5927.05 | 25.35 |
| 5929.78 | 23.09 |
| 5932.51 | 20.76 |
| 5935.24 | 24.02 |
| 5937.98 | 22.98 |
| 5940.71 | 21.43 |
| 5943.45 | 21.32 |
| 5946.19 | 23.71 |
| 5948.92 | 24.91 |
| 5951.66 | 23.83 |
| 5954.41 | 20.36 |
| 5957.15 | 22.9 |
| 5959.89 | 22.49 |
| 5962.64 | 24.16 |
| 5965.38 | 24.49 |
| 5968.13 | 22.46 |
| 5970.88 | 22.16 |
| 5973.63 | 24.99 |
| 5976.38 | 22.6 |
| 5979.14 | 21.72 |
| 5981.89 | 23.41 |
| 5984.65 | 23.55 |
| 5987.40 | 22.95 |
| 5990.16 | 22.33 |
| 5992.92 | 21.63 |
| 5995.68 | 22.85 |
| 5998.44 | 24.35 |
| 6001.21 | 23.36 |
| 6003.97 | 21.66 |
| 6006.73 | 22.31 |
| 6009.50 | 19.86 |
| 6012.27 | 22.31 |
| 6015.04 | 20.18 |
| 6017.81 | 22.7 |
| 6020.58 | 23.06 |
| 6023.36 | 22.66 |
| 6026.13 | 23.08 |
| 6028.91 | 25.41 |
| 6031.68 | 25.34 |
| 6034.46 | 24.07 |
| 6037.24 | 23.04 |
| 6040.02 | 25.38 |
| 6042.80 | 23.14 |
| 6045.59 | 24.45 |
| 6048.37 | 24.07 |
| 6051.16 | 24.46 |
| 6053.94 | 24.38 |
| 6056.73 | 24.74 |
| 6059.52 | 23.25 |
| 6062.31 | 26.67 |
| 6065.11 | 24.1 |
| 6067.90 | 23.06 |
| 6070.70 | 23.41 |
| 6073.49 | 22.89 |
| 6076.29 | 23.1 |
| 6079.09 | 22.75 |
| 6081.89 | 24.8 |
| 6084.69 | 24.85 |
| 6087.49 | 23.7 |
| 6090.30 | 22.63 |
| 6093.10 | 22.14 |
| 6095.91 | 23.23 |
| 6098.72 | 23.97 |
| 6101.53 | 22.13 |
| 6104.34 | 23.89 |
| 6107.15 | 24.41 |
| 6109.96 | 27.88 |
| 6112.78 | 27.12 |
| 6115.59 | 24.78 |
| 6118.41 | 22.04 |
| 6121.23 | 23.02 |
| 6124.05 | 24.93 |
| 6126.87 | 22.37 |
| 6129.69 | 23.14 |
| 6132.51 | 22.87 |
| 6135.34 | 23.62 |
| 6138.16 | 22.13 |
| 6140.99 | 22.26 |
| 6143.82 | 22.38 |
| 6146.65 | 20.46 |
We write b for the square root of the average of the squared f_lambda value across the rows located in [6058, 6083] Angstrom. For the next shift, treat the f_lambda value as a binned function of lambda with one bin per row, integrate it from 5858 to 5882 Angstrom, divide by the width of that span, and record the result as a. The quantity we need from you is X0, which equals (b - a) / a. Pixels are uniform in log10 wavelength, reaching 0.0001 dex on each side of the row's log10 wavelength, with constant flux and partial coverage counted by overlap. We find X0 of -0.01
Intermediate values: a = 24.2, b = 23.8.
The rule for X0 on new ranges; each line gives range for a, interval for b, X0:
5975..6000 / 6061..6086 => 0.05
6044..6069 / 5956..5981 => -0.05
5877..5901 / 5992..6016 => 0.07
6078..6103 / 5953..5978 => -0.02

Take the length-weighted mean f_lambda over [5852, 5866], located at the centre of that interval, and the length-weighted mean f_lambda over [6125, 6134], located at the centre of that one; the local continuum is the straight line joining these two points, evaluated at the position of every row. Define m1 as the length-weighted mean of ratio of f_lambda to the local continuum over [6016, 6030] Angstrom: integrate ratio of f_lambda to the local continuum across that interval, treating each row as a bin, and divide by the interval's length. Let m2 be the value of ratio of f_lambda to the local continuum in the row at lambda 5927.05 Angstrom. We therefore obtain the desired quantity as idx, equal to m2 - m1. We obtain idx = 0.08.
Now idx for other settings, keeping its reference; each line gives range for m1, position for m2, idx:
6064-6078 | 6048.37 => 0.03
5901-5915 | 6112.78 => 0.18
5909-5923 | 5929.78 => 0.00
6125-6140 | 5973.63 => 0.07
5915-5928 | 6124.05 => 0.09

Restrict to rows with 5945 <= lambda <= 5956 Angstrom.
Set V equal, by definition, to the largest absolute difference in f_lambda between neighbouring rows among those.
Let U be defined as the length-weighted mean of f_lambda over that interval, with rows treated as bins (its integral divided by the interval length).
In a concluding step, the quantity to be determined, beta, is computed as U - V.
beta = 19.7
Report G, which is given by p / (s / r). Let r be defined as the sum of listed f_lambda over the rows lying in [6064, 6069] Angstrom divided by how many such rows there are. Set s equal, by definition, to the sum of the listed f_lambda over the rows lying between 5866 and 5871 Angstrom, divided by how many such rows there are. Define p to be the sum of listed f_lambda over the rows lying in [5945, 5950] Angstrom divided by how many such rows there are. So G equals 24.3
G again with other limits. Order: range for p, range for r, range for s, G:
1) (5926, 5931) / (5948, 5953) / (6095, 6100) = 25.0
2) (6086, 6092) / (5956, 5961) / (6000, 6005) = 23.4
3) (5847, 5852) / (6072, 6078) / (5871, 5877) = 21.2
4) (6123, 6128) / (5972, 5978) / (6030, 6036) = 22.8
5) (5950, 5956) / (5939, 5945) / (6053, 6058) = 19.2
